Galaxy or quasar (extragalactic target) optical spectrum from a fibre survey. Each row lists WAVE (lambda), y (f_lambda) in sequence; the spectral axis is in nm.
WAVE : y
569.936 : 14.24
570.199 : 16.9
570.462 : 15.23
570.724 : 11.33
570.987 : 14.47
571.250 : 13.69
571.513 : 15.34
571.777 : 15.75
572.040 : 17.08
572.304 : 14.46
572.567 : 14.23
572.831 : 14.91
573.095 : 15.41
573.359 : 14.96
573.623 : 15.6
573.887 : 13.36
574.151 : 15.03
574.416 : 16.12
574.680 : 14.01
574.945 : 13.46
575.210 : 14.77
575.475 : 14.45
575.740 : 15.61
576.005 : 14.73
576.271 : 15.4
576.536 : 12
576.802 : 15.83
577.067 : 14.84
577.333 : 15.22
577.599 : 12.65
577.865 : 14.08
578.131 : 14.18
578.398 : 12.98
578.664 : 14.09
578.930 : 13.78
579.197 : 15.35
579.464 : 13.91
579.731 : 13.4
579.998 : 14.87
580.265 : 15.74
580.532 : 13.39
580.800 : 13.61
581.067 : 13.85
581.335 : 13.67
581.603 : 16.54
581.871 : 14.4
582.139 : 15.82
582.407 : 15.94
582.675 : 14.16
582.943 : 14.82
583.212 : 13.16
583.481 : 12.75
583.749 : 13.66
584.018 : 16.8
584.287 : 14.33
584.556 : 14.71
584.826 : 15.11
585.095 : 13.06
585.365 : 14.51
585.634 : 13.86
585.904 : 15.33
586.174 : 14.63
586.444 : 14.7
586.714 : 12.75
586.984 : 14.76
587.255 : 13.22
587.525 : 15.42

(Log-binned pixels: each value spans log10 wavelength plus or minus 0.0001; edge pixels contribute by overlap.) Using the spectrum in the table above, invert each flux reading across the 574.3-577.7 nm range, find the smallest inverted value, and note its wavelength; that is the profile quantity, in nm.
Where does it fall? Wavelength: 574.416 nm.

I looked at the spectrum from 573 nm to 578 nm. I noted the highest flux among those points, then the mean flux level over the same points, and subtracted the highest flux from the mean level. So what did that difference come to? -1.5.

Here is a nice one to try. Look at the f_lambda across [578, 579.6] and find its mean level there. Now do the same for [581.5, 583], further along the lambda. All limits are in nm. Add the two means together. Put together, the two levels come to 29.3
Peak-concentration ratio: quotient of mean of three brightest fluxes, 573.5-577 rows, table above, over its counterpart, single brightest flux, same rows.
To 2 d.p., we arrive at 0.98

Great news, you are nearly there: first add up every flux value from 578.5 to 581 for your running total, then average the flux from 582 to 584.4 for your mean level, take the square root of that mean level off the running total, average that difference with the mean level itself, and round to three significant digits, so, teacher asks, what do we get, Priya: 69.5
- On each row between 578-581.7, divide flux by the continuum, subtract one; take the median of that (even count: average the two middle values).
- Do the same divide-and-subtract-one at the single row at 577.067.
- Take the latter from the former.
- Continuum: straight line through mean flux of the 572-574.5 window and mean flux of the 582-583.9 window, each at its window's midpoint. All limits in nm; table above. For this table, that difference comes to -0.05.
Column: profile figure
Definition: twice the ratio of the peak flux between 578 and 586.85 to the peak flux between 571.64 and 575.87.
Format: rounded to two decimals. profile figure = 1.97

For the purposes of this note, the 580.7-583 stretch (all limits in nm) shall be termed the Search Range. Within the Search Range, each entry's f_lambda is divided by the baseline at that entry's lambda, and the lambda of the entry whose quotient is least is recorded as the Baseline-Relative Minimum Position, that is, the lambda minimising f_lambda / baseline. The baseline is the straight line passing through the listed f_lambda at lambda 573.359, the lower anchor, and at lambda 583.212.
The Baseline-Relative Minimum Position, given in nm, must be 580.800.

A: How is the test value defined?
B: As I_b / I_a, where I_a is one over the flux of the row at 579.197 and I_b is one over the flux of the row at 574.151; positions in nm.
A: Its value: 1.02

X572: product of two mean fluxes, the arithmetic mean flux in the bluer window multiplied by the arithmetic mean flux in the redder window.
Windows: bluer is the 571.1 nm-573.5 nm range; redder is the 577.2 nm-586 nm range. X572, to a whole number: 217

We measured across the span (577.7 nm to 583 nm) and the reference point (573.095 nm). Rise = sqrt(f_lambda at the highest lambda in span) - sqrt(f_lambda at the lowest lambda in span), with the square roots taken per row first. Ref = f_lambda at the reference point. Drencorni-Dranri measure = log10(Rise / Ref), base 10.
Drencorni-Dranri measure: -2.2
